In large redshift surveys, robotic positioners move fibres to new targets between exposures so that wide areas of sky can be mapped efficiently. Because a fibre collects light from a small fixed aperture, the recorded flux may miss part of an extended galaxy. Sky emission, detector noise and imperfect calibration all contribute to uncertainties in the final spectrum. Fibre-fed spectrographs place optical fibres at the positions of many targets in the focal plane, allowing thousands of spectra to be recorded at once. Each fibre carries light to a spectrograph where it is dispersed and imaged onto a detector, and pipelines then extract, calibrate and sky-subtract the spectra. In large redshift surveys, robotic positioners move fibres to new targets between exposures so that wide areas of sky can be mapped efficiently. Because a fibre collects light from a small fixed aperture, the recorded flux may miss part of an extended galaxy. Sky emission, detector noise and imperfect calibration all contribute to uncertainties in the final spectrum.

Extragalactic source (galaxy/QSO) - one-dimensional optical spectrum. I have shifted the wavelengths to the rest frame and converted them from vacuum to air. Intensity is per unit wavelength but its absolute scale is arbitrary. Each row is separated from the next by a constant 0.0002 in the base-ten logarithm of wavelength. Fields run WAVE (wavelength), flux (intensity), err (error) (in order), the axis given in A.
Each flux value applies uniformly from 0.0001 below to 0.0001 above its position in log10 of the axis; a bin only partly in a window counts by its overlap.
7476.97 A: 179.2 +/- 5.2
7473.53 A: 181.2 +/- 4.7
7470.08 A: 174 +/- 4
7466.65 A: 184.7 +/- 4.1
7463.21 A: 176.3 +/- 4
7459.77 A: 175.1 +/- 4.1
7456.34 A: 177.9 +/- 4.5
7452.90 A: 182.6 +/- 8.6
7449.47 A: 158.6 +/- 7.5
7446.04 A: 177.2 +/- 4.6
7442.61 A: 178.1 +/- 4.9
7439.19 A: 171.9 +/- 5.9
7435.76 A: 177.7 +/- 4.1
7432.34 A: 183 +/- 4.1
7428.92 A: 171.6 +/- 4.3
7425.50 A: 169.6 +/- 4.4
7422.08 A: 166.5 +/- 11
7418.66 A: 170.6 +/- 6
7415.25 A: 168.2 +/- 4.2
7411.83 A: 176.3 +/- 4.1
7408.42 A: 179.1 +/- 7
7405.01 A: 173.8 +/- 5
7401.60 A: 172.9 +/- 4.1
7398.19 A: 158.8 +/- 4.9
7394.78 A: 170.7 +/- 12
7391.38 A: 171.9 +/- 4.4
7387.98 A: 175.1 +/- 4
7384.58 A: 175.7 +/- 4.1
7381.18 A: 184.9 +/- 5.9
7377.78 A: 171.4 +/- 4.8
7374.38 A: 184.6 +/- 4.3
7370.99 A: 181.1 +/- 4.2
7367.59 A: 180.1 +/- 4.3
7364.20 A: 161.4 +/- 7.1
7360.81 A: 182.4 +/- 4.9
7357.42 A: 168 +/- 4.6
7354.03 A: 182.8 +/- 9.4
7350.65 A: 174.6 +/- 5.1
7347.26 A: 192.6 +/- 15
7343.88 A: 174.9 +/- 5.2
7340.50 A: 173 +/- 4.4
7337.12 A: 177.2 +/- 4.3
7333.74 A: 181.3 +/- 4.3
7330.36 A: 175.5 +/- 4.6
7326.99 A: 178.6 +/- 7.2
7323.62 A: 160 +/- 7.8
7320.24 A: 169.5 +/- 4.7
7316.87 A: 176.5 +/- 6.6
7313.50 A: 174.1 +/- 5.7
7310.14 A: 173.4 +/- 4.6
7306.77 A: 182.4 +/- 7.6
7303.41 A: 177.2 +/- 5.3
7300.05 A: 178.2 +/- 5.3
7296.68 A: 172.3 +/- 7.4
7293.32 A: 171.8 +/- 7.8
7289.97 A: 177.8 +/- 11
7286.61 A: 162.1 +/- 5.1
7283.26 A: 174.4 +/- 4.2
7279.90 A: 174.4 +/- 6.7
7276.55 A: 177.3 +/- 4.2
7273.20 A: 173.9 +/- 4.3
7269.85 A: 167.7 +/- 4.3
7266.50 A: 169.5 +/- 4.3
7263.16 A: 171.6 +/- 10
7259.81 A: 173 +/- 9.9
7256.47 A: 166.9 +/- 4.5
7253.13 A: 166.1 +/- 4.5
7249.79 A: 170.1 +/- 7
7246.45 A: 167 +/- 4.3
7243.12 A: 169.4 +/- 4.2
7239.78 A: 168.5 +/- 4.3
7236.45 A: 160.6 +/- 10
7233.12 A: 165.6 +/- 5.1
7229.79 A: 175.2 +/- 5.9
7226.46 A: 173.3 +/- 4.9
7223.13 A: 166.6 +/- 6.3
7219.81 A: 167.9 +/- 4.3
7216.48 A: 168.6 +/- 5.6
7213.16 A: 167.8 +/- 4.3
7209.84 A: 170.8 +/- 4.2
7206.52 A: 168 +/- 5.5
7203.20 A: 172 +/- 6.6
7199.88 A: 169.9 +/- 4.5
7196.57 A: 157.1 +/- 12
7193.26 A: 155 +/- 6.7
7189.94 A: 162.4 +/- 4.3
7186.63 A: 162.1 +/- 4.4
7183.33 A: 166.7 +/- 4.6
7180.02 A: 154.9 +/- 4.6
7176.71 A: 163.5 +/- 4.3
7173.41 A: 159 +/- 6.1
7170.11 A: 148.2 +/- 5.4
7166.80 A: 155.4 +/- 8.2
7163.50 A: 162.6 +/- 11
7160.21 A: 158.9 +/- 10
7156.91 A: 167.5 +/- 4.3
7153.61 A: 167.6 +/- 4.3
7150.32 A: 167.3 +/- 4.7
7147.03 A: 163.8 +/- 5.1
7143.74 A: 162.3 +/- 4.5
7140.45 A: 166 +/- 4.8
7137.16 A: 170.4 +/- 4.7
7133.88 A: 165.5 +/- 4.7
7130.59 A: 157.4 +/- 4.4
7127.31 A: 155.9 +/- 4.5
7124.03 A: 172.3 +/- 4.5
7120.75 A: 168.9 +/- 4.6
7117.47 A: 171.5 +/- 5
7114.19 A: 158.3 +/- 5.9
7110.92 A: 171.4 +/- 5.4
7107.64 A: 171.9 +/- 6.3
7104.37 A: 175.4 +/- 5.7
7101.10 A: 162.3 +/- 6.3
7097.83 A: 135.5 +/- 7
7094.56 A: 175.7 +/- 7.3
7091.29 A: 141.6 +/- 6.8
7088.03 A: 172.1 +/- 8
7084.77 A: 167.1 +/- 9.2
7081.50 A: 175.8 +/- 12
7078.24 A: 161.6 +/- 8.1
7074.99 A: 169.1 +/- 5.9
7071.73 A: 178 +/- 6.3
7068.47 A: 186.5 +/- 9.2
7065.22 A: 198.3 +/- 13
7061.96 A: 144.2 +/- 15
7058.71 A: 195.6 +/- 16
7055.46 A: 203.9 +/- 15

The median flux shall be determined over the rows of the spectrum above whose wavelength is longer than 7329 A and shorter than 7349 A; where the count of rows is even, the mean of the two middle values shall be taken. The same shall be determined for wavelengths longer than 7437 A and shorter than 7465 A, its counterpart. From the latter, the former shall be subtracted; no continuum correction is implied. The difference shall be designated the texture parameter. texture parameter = 0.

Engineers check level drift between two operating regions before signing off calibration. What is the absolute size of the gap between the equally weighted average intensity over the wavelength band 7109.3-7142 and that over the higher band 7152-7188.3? 5.2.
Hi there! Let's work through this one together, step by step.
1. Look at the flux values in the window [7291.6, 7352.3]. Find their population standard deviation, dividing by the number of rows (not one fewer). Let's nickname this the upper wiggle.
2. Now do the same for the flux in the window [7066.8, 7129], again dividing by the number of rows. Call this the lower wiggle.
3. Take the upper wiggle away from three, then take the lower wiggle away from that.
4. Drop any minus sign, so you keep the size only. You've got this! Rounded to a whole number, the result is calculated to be 15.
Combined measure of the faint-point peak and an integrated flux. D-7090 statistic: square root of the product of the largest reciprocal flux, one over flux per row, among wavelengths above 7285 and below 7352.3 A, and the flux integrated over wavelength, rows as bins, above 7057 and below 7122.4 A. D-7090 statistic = 8.31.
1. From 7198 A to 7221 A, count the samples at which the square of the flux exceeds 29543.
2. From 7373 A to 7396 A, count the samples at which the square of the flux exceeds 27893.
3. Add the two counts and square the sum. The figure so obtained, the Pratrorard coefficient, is 64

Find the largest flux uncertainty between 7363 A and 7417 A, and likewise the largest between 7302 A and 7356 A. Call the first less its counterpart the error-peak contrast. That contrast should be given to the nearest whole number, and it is -3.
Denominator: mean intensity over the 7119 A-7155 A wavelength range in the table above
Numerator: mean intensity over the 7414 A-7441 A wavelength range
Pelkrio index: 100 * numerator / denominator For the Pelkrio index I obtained 104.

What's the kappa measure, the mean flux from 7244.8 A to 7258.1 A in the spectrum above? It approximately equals 168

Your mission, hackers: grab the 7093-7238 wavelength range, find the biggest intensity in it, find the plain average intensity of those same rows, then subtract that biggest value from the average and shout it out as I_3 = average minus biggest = -11.2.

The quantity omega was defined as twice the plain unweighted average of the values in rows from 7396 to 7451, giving 344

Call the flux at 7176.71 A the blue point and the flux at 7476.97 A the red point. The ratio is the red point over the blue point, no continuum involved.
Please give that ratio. 1.10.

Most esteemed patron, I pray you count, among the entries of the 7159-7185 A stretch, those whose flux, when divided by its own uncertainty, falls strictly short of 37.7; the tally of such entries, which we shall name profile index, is 7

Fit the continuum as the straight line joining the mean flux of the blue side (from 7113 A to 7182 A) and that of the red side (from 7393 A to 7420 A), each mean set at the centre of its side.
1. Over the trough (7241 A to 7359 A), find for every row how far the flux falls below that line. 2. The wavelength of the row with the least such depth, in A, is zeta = 7347.26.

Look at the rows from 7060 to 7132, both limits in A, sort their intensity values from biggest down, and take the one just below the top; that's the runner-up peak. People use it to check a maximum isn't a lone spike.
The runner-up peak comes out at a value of 186.5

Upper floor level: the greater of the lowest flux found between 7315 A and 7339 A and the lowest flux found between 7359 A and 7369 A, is 161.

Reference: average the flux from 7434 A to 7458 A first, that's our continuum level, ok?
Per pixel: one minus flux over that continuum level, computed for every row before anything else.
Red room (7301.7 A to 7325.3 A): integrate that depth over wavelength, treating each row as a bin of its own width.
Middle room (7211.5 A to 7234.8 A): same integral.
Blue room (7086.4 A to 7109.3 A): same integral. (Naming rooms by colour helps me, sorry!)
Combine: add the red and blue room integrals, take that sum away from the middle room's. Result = -1.1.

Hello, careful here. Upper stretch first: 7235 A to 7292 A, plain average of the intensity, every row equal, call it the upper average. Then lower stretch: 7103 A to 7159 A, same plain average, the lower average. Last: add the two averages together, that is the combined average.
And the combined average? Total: 337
